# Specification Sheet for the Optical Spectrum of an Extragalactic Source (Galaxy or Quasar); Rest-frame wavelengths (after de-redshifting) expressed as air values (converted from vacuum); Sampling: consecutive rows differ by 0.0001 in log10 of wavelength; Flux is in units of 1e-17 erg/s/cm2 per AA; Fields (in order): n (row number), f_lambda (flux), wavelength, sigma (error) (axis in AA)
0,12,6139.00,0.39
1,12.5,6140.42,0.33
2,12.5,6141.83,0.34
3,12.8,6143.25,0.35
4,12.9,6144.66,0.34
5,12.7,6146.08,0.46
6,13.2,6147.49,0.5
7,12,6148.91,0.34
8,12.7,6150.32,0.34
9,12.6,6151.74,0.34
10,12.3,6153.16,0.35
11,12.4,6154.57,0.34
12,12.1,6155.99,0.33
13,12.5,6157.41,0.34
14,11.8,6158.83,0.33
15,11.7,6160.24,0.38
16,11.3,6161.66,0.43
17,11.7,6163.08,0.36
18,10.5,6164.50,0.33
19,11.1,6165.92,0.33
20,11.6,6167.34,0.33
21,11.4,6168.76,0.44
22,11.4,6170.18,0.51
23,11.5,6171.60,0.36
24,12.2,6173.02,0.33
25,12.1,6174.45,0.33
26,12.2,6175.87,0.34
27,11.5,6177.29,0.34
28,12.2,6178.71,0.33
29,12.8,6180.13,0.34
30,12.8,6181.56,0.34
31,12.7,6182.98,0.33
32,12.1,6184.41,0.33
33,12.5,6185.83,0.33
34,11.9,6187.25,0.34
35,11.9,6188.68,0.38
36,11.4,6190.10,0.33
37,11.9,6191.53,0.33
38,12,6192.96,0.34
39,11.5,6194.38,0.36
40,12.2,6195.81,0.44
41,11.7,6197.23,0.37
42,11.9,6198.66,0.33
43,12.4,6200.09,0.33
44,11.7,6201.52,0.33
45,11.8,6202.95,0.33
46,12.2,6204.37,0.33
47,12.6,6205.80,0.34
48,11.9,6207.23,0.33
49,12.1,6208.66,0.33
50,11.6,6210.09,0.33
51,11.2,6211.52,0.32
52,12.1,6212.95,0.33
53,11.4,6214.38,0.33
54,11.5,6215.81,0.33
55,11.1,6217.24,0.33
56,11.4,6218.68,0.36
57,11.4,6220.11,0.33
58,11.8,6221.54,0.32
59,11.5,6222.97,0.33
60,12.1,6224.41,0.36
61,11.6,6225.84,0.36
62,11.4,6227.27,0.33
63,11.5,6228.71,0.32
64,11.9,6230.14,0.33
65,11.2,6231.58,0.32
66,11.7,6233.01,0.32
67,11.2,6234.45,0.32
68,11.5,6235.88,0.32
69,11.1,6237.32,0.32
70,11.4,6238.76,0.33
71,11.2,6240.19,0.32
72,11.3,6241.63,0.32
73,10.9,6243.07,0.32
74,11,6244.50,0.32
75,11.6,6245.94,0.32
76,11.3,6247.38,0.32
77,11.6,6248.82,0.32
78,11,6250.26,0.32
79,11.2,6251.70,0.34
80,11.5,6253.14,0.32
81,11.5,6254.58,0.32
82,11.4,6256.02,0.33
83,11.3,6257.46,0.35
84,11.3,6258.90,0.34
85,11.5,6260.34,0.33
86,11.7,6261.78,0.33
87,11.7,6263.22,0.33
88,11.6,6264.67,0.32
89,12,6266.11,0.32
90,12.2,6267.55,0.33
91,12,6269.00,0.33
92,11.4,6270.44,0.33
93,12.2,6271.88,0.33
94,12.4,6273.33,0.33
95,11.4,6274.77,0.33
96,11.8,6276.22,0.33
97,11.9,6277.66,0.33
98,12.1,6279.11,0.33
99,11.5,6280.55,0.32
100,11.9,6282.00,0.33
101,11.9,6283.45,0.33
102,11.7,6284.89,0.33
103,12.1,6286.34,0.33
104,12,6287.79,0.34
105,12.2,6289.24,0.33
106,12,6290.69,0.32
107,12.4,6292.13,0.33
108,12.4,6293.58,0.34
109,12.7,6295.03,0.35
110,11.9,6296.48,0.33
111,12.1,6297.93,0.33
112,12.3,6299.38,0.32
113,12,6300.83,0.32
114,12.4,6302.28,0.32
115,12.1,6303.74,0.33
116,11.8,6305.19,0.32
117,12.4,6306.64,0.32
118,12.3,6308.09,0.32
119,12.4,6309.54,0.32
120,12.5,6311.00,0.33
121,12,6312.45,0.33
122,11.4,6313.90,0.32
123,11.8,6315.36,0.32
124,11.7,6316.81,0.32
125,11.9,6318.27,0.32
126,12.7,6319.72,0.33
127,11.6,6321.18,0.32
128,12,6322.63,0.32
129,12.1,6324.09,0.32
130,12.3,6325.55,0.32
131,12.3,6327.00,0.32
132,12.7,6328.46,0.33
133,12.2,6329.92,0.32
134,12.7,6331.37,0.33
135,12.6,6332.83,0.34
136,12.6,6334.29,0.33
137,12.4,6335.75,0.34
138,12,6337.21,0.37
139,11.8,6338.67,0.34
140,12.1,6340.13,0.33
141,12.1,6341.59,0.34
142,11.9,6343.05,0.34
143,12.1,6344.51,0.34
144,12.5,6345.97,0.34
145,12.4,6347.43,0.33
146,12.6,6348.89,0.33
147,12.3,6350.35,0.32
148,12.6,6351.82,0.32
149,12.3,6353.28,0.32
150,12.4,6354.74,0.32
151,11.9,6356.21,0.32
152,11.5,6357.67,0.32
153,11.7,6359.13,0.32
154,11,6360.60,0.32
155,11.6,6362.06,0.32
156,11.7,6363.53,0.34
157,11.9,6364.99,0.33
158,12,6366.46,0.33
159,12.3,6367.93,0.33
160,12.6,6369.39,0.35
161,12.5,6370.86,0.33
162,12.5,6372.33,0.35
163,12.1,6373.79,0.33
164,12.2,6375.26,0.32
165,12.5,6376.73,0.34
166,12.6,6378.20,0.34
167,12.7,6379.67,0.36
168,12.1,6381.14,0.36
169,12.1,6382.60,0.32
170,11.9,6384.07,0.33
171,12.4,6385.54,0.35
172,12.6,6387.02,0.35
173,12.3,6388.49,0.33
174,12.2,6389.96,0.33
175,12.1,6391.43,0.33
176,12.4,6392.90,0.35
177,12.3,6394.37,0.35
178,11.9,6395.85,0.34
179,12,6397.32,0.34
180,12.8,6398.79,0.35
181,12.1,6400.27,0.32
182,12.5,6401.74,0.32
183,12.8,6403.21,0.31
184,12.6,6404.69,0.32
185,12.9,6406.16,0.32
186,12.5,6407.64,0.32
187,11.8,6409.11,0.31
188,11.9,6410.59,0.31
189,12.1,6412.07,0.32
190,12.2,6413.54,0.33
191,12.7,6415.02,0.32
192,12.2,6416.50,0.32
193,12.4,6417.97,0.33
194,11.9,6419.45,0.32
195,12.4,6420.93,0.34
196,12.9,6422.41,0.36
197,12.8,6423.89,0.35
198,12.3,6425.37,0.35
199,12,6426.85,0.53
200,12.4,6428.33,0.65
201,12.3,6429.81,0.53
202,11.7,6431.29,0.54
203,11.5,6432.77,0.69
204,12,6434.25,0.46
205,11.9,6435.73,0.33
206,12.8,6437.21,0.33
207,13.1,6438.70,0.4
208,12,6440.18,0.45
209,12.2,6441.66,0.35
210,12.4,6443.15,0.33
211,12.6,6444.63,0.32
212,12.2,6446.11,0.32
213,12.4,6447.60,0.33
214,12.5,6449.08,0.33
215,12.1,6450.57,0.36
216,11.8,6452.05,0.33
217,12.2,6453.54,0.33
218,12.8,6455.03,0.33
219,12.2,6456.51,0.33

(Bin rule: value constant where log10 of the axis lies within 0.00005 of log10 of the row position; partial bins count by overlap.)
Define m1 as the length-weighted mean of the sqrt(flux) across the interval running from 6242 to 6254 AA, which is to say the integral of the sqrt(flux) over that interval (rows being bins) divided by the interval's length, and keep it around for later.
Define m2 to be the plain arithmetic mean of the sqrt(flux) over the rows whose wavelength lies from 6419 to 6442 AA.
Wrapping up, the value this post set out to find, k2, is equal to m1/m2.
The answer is 0.96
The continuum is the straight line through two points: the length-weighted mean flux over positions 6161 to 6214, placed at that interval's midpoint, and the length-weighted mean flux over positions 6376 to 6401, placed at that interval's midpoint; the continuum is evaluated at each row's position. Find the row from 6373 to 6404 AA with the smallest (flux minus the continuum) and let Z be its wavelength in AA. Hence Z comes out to 6395.85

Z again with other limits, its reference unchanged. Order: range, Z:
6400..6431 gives 6409.11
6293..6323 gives 6313.90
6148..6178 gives 6164.50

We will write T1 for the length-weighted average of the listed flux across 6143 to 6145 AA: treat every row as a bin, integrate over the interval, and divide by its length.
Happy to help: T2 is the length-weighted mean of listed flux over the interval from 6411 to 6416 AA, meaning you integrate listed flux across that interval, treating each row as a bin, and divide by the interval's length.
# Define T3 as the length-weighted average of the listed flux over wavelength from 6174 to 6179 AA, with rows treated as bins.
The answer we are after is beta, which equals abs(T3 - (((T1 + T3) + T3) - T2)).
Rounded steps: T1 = 12.9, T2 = 12.3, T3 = 11.99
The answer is 12.6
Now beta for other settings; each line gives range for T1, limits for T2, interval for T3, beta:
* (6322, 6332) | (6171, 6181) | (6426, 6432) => 12.4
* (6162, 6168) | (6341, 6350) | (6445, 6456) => 11.2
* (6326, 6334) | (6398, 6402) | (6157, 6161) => 12.0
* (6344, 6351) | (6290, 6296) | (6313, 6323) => 11.9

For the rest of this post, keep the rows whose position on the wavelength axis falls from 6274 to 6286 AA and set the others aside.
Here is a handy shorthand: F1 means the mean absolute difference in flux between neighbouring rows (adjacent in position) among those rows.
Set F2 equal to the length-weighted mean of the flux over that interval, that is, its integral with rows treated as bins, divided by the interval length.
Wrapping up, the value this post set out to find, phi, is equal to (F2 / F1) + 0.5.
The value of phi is 44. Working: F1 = 0.27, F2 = 11.8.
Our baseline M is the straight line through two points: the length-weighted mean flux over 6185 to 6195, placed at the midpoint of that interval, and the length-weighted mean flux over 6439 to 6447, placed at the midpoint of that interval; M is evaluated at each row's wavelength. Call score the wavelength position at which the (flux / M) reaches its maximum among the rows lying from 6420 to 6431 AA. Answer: 6422.41 AA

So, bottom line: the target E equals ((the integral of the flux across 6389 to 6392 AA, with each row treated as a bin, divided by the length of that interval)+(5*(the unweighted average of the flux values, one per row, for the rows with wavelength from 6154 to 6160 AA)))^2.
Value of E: 5355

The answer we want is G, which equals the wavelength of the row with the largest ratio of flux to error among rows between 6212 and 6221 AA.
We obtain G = 6212.95 AA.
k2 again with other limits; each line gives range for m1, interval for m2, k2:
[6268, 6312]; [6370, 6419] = 0.99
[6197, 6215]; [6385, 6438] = 0.98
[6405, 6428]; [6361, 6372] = 1.01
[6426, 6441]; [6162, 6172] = 1.04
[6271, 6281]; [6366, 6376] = 0.98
